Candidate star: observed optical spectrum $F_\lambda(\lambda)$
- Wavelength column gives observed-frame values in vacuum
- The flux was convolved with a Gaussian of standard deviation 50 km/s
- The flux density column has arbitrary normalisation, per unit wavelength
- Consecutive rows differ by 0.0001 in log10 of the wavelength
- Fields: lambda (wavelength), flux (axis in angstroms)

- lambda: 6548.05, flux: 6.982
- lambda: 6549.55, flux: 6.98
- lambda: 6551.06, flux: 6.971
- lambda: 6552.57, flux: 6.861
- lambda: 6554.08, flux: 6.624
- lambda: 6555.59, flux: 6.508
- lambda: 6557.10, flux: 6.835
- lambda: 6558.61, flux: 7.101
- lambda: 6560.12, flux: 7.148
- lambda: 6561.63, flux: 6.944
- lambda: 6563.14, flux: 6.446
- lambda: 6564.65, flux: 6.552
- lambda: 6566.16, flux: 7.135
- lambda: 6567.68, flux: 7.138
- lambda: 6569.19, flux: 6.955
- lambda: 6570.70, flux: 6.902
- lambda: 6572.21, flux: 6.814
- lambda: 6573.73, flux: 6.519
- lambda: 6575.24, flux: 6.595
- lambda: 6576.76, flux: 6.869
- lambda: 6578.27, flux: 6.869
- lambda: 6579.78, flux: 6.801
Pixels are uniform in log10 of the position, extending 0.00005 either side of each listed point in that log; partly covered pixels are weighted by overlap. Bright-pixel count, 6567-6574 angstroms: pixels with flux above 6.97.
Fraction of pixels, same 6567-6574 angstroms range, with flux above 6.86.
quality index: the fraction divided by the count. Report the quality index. 0.60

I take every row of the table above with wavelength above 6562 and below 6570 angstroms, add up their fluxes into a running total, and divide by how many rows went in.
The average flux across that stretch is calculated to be 6.85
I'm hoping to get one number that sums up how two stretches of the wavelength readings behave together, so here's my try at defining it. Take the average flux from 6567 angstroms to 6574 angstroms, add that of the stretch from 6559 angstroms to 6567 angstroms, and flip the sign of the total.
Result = -13.7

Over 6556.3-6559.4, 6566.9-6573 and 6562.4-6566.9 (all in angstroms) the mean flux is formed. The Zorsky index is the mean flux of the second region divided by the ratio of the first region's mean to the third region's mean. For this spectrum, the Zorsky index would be 6.7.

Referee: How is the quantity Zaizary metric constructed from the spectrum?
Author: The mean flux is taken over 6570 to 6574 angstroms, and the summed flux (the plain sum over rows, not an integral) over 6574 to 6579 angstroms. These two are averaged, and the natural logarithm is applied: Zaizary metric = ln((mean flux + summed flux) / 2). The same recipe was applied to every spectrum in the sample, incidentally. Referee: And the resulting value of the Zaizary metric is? 2.606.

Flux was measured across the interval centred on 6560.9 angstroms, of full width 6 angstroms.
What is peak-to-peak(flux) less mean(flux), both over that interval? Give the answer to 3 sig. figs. -6.21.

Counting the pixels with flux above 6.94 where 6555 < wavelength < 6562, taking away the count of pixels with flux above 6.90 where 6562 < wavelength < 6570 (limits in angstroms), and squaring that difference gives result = 0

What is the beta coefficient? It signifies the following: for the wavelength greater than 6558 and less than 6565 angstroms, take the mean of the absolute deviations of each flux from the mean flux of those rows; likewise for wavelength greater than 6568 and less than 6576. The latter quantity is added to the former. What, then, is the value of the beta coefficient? 0.43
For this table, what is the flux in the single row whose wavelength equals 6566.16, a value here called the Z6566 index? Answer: 7.135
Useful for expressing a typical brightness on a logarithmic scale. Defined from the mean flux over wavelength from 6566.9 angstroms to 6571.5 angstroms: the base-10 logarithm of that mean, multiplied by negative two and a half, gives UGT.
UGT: -2.11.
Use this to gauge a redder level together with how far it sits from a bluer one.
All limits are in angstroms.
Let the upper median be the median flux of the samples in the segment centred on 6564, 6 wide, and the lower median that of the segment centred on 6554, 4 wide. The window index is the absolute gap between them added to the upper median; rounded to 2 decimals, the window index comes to 6.87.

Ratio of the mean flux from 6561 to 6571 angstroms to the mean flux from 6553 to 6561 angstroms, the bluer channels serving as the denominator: 1.00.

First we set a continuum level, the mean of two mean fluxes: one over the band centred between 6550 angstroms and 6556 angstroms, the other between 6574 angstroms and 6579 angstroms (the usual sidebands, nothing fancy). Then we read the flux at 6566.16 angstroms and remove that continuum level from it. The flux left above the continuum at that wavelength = 0.38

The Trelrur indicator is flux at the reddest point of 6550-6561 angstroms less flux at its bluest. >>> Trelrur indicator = 0.18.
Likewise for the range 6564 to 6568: 0.59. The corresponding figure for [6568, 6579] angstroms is -0.09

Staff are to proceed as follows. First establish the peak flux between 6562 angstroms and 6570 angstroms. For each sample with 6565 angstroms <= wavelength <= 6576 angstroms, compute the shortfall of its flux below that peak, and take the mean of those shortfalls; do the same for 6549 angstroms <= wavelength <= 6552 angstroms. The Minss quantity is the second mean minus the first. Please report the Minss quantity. -0.11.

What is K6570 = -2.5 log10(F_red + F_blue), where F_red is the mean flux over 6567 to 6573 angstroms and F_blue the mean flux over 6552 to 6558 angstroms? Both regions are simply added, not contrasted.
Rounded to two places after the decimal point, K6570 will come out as -2.84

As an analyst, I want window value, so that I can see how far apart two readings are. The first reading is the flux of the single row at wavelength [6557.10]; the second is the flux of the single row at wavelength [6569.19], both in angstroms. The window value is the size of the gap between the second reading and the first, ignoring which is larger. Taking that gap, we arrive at 0.12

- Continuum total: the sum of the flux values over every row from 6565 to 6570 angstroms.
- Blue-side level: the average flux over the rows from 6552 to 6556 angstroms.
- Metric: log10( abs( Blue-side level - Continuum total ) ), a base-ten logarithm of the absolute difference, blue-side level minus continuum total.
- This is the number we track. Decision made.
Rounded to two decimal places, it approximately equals 1.16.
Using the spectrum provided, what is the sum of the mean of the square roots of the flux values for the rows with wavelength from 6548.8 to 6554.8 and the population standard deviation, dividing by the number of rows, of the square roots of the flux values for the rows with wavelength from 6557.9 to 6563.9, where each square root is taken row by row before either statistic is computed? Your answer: 2.67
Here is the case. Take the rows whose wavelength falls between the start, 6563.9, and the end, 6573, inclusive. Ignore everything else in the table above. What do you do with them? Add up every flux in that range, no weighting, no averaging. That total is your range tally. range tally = 41.5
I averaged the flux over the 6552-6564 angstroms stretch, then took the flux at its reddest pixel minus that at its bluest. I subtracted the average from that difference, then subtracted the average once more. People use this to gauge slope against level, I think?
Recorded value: -14.0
